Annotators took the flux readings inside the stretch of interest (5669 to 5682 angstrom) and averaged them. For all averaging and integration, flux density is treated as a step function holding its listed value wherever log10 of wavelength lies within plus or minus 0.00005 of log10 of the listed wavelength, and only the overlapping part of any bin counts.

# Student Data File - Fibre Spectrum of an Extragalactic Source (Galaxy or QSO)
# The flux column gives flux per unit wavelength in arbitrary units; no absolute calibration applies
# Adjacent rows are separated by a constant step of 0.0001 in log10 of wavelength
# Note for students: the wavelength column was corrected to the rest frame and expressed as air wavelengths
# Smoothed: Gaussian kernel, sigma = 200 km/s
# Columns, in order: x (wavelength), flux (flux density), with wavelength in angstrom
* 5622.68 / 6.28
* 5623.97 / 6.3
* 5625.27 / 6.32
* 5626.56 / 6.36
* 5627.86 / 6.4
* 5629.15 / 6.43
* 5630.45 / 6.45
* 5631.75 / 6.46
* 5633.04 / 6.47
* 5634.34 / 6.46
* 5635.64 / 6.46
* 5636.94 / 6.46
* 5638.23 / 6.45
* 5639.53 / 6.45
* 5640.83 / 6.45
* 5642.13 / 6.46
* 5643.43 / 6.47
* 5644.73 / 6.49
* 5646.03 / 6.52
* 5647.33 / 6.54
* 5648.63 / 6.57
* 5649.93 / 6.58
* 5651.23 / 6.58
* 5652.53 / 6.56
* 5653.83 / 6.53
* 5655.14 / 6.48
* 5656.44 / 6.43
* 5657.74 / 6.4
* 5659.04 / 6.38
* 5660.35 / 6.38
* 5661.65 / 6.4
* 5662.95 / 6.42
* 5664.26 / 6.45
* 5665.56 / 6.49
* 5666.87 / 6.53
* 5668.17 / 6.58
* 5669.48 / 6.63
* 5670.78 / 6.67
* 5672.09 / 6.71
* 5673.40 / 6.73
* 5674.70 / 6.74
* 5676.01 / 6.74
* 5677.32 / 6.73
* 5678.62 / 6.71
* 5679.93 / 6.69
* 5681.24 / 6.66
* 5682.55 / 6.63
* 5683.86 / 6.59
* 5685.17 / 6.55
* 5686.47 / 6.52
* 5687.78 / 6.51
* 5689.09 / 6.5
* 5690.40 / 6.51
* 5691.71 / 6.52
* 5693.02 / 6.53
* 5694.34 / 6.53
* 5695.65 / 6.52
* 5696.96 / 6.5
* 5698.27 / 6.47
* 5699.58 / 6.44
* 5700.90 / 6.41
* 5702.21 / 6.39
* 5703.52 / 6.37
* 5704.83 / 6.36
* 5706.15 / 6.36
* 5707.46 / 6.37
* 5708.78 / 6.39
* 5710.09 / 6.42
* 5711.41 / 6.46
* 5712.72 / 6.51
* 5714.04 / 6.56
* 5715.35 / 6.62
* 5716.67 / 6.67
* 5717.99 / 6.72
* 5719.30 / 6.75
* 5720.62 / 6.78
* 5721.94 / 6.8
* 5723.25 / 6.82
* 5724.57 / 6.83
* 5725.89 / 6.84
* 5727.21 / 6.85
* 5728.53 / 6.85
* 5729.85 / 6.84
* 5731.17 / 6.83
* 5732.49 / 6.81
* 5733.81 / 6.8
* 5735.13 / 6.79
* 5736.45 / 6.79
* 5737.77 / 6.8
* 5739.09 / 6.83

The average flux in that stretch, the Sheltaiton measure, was 6.701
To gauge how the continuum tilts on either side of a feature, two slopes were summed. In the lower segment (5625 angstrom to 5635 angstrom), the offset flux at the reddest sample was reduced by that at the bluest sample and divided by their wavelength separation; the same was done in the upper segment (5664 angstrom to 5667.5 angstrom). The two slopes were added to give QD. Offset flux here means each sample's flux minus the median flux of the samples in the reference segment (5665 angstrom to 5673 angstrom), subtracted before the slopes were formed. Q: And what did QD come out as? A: 0.046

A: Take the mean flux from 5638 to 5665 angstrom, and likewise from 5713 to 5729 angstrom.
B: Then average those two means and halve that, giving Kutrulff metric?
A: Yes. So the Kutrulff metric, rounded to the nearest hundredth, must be 3.31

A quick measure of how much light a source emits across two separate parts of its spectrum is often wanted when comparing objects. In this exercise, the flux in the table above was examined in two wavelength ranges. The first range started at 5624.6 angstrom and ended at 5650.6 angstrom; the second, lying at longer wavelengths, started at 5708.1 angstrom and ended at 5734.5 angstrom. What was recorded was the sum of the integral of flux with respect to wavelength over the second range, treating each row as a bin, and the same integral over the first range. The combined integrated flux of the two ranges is 345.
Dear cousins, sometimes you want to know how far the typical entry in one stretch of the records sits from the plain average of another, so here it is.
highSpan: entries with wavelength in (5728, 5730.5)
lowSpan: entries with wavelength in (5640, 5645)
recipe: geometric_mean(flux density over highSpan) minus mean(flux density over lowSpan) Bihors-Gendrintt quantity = 0.38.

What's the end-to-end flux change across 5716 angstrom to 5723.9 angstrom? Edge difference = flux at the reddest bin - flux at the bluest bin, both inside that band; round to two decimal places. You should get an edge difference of 0.15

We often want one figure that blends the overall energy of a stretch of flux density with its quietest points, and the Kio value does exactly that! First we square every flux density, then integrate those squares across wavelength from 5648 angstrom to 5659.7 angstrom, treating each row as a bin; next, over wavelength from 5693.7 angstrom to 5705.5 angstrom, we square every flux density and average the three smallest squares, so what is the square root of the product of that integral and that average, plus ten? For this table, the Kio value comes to 152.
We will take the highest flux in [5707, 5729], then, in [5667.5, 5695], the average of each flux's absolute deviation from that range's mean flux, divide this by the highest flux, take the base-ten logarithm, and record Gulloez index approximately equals -1.93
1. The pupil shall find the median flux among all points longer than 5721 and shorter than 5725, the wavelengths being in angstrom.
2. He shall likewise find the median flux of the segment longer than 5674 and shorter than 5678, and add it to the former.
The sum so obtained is 13.6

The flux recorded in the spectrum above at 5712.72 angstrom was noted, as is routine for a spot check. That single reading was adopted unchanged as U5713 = 6.51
